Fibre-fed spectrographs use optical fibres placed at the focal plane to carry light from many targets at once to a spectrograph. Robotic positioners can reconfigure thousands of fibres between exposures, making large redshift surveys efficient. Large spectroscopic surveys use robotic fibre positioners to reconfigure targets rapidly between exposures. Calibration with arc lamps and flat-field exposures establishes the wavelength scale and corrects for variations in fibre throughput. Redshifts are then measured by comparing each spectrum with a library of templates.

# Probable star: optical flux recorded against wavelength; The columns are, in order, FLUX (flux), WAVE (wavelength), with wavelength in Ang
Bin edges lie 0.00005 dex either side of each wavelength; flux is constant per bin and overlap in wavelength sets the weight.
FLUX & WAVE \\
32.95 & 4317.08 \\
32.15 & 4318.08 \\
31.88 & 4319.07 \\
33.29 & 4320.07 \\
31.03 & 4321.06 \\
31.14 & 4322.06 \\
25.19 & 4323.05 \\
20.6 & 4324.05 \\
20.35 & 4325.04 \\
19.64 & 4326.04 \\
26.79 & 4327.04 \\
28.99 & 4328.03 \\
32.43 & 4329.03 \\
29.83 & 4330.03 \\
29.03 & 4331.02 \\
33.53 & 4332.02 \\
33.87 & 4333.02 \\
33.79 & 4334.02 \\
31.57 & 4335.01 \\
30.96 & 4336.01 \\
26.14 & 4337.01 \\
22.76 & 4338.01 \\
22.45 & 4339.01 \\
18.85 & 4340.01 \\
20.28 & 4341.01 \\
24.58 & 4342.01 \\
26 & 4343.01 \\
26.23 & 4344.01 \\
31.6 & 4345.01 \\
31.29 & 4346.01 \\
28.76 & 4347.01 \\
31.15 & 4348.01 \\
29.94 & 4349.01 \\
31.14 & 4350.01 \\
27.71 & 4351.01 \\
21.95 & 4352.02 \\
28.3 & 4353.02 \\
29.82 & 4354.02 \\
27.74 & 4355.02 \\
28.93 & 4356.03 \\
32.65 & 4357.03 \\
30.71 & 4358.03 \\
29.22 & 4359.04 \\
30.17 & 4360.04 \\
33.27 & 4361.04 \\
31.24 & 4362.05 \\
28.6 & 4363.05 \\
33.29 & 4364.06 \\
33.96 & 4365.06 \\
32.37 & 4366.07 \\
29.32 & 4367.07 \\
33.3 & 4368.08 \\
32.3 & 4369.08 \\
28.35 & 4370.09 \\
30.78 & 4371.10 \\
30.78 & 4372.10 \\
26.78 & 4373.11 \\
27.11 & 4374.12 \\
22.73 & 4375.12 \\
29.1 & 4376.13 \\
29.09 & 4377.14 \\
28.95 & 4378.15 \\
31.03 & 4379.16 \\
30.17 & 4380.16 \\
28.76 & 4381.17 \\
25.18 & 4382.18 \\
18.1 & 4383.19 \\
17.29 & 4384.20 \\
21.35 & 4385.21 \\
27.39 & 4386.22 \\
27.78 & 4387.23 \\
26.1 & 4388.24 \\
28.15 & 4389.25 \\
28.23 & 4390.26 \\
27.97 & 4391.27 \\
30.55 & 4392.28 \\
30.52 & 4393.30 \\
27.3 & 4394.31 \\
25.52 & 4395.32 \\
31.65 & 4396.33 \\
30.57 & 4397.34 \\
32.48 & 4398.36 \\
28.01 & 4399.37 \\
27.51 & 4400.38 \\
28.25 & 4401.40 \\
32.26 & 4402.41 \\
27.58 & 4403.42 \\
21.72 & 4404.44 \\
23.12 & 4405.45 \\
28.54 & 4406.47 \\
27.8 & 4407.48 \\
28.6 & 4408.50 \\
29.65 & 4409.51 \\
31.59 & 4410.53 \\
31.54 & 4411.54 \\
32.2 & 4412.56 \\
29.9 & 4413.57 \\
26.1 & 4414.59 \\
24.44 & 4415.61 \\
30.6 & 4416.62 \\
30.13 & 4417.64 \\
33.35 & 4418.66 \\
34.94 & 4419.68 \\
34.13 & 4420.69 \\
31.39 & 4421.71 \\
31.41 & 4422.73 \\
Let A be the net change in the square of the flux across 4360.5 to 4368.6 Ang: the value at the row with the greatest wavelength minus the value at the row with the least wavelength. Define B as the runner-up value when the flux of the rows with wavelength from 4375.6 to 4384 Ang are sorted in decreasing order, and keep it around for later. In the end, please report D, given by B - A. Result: 28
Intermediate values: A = 2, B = 30.17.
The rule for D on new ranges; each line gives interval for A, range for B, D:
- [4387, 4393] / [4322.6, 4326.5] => -141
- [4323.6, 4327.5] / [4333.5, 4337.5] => -262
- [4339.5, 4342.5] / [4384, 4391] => -221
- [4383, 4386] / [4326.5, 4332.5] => -96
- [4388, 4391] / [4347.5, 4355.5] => -85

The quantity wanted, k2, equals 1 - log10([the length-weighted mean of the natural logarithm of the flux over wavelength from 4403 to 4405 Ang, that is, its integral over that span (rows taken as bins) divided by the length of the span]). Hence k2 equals 0.496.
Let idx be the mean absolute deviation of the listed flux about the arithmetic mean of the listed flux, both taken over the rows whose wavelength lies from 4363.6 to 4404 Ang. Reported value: 2.6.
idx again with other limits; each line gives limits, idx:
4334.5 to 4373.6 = 2.9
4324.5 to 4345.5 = 4.2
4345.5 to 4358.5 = 1.9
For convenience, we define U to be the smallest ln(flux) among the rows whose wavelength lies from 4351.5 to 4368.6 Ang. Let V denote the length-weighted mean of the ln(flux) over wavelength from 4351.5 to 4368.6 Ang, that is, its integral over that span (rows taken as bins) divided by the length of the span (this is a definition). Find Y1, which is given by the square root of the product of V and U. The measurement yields 3.24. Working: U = 3.09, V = 3.41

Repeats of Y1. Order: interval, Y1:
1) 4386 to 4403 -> 3.30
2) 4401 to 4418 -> 3.21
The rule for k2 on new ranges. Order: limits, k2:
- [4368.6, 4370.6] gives 0.469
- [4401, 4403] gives 0.466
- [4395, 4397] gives 0.472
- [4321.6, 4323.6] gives 0.478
